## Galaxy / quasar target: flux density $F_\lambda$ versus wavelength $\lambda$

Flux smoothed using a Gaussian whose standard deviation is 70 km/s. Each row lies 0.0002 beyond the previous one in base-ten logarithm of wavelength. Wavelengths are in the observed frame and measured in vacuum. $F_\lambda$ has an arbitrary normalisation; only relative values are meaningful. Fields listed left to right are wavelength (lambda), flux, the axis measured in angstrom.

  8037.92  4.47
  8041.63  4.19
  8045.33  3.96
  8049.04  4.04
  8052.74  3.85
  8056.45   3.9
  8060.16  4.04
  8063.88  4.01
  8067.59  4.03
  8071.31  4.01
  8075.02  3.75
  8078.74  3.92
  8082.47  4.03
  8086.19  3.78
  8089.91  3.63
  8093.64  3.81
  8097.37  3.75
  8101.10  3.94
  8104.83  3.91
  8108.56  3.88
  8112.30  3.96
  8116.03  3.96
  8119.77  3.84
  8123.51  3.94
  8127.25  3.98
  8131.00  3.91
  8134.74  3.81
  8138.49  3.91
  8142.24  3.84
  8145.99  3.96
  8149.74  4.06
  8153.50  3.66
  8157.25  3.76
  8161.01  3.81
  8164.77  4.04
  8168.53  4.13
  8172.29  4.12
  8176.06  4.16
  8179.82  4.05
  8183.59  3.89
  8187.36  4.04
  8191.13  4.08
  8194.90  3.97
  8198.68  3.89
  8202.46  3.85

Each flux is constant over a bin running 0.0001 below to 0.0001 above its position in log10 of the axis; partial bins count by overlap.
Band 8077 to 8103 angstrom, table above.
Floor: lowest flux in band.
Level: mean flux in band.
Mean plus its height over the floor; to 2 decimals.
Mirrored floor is 4.04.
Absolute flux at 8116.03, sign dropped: 3.96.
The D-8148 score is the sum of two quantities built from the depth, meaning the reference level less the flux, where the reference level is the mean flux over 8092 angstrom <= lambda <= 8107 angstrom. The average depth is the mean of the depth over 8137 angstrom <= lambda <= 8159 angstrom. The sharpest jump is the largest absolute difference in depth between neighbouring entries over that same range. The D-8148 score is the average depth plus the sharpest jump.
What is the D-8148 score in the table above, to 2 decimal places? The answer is 0.39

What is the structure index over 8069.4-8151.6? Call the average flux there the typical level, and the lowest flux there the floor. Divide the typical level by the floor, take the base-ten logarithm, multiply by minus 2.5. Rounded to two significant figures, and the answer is -0.075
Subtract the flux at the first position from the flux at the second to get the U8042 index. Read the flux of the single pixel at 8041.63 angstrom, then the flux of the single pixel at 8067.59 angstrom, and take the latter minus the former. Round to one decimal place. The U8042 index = -0.2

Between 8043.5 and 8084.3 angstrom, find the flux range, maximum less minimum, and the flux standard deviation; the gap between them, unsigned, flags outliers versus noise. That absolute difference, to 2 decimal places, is 0.20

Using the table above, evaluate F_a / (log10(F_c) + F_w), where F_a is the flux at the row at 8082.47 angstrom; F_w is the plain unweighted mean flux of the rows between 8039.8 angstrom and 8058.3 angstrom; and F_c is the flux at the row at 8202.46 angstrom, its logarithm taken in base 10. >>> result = 0.881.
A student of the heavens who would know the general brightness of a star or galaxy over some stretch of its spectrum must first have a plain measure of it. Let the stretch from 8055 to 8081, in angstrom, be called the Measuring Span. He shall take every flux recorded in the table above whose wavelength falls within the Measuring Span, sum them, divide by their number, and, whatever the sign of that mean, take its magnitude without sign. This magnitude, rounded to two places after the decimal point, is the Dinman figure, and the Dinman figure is 3.95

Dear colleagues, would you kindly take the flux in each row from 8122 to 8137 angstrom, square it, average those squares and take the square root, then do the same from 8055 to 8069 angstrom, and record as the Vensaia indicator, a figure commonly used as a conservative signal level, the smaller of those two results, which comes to 3.91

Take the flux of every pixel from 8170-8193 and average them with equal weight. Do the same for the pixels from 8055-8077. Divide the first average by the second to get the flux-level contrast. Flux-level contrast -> 1.03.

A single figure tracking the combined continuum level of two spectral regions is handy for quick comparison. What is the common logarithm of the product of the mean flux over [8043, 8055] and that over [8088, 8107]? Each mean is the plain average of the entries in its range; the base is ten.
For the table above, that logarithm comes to 1.18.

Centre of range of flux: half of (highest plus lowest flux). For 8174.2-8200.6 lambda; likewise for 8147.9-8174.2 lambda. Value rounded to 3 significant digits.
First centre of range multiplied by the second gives 15.7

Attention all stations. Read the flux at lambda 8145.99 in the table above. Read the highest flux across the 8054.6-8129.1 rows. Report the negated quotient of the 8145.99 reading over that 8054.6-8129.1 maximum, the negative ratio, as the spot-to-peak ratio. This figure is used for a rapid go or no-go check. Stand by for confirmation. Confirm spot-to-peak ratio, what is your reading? -0.980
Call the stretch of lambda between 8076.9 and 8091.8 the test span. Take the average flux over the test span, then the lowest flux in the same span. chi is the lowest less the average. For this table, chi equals -0.21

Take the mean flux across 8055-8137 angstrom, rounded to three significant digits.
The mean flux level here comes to 3.90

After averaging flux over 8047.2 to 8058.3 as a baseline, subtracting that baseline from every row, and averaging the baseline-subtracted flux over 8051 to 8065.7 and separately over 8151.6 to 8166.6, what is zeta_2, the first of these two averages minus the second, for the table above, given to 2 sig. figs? 0.13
